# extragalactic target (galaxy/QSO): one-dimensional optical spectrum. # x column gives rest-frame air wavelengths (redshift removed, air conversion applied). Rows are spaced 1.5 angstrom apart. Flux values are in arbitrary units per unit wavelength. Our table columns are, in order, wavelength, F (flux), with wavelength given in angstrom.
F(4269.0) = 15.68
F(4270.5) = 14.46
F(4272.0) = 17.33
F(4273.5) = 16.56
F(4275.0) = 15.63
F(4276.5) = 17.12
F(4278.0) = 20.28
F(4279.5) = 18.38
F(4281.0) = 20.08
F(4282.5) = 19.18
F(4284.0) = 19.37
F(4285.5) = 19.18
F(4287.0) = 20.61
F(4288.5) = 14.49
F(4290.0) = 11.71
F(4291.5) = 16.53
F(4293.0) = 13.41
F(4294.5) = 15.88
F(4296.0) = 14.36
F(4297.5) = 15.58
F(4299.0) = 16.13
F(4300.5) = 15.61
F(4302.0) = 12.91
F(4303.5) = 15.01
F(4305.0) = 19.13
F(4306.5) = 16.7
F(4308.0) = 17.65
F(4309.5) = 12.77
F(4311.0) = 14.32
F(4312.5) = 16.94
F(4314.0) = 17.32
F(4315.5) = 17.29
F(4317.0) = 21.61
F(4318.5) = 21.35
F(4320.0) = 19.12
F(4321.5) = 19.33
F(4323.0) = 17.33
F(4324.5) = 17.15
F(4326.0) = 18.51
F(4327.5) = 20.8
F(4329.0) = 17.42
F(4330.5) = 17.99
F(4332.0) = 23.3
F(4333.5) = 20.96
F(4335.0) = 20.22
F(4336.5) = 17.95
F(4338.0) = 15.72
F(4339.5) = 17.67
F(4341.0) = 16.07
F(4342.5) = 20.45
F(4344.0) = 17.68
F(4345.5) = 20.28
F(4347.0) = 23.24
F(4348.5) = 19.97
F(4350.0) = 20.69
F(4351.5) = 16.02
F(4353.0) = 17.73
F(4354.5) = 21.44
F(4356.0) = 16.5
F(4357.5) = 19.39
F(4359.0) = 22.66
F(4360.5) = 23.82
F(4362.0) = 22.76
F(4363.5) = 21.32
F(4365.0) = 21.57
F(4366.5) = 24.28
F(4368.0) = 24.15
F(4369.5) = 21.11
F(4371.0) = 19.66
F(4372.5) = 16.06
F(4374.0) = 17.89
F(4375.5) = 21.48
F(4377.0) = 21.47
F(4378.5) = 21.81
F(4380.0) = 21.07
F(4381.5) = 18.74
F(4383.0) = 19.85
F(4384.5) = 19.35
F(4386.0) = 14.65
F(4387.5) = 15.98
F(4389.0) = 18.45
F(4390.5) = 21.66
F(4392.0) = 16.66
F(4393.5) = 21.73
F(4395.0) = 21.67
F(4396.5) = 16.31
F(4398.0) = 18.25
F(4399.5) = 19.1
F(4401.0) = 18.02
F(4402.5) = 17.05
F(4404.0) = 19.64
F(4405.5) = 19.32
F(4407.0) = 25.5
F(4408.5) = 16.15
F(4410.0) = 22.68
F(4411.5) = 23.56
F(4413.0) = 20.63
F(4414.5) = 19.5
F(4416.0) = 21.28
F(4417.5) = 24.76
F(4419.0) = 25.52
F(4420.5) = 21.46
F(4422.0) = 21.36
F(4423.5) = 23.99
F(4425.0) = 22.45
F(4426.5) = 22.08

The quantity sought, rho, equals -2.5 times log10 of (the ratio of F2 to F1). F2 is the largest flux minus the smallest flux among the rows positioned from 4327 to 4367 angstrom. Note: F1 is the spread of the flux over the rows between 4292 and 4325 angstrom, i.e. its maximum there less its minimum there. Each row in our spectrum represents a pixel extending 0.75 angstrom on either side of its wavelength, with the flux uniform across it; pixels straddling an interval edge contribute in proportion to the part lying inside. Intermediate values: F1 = 9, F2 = 8.6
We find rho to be 0.03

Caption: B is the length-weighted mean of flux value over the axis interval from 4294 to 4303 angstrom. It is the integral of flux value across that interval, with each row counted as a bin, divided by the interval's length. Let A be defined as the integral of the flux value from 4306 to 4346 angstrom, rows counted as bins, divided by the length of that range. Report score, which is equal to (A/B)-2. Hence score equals -0.79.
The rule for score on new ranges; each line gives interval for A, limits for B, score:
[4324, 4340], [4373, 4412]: -1.03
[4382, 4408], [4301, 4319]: -0.87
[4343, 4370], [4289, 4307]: -0.63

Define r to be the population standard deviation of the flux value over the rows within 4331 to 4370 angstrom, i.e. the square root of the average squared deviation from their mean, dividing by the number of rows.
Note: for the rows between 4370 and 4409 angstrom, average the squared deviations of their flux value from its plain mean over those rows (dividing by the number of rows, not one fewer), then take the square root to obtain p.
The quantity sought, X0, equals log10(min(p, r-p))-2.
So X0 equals -2.78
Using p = 2.43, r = 2.60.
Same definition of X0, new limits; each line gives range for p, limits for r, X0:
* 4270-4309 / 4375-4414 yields -2.65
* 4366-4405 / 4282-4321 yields -2.73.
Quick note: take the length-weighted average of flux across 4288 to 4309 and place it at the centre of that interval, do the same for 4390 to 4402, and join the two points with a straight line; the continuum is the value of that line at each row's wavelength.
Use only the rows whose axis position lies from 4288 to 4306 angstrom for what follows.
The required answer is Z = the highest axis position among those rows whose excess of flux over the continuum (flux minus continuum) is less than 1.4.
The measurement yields 4303.5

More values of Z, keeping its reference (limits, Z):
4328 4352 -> 4351.5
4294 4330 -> 4329.0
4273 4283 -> 4275.0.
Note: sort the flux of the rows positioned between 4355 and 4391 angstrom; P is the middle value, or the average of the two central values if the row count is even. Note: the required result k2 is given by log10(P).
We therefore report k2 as 1.32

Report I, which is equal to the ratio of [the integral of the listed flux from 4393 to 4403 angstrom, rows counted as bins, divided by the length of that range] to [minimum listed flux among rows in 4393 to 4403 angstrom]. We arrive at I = 1.16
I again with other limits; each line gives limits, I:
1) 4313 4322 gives 1.11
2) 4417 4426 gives 1.09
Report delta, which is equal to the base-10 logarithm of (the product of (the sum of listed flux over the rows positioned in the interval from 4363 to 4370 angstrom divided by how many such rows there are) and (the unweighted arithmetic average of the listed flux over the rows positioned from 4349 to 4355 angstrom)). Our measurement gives 2.63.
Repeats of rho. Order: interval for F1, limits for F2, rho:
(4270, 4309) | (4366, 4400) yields -0.09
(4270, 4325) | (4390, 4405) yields 0.65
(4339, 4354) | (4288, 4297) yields 0.44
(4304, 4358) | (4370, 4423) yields -0.03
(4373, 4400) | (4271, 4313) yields -0.24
